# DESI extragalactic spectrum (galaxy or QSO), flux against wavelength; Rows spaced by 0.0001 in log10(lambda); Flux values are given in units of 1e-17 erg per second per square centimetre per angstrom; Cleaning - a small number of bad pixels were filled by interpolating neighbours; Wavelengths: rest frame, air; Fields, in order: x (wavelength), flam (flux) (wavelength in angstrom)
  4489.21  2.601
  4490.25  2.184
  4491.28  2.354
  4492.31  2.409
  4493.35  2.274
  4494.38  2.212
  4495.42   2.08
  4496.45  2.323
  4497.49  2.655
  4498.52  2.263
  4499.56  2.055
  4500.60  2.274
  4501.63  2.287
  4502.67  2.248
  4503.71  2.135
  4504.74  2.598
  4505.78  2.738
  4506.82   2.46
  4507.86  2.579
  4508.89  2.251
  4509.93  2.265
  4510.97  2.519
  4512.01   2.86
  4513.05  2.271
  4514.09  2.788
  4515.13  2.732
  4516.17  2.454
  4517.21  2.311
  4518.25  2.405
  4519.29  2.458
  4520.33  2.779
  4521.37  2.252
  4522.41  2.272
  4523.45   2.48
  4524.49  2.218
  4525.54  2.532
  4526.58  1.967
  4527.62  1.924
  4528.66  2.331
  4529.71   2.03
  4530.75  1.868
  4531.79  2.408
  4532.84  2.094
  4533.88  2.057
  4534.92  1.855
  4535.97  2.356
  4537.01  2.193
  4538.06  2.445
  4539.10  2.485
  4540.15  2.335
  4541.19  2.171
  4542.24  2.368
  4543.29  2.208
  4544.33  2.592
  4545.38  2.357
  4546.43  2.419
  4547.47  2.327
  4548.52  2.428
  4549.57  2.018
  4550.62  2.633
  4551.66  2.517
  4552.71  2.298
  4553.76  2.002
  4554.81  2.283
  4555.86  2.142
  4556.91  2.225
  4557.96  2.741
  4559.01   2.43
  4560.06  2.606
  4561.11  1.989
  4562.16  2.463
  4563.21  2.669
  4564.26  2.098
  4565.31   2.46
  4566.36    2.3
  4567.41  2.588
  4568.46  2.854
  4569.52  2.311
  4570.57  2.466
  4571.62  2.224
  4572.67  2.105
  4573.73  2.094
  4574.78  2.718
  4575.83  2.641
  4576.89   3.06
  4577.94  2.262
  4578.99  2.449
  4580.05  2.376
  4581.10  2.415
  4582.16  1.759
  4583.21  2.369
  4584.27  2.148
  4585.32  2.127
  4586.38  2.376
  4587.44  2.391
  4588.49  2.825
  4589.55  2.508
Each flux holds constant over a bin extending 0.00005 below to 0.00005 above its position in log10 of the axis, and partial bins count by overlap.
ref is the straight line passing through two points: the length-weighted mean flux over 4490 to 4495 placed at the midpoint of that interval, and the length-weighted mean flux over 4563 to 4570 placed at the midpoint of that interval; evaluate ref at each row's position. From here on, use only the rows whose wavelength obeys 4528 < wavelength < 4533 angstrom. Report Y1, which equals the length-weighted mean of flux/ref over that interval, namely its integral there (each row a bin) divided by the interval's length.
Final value 0.90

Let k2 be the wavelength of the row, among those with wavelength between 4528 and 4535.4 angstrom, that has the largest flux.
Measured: 4531.79 angstrom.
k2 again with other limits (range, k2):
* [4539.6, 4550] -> 4544.33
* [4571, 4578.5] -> 4576.89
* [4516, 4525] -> 4520.33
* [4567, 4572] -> 4568.46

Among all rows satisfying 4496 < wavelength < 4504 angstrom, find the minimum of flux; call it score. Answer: 2.055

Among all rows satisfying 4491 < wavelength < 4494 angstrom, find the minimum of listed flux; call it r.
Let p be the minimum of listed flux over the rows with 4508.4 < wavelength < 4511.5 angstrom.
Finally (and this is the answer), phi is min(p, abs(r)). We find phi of 2.25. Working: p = 2.251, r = 2.274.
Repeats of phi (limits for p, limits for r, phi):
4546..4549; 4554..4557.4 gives 2.14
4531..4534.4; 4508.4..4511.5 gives 2.06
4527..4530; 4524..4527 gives 1.92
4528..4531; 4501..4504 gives 1.87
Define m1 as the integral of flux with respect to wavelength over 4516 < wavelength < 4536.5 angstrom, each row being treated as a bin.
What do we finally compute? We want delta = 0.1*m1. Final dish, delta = 4.6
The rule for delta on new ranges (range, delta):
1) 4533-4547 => 3.2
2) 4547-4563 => 3.8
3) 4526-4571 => 10.4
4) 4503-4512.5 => 2.4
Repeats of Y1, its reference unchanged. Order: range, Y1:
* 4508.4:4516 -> 1.08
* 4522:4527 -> 0.97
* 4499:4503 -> 0.96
